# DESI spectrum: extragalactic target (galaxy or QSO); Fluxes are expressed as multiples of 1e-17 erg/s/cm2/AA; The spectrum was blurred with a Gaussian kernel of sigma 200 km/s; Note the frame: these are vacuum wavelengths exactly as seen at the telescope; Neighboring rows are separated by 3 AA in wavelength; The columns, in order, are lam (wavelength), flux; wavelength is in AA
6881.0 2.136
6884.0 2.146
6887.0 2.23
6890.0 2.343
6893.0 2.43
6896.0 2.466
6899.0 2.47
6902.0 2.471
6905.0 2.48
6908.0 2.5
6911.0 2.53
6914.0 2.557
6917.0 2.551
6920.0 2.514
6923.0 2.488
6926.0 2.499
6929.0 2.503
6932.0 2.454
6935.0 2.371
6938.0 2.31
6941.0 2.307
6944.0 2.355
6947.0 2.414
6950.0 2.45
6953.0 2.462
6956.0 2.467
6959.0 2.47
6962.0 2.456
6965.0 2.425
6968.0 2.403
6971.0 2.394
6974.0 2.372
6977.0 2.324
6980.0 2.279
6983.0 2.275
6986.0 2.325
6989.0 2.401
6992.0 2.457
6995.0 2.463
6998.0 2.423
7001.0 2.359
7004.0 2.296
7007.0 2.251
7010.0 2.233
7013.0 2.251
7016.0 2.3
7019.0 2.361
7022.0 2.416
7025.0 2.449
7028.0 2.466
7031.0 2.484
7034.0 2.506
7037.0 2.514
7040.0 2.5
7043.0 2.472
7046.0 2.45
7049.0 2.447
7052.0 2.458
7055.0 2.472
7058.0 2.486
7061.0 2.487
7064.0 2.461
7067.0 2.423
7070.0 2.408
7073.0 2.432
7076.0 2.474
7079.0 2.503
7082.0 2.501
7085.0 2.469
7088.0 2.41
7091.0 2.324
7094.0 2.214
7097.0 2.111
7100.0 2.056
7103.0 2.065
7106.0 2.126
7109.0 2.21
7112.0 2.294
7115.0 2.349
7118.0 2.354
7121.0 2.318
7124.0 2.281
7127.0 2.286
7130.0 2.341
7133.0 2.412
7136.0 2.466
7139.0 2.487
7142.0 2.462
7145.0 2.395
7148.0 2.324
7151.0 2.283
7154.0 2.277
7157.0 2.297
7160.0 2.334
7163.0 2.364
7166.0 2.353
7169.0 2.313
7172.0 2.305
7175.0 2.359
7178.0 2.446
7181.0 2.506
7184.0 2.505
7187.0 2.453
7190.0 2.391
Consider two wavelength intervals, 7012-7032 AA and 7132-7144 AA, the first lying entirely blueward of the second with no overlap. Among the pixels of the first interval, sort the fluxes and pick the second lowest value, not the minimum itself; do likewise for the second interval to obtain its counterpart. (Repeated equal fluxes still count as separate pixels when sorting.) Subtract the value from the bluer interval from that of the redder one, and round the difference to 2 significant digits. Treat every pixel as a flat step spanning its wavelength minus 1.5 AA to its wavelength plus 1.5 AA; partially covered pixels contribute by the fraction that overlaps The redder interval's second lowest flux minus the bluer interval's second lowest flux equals 0.16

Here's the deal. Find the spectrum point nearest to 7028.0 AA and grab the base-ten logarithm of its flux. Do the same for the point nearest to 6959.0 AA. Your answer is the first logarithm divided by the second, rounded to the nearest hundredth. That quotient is 1.00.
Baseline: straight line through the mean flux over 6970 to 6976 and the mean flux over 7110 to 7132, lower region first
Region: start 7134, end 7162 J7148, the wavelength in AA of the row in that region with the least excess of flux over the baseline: 7154.0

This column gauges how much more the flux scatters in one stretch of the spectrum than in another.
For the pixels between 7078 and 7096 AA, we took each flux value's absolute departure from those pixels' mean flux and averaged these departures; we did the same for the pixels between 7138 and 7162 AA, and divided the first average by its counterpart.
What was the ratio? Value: 1.3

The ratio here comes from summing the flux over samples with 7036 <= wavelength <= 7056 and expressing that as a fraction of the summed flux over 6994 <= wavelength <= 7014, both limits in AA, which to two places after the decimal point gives 1.06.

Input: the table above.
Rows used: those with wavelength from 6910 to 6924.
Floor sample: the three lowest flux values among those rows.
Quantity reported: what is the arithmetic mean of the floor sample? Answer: 2.51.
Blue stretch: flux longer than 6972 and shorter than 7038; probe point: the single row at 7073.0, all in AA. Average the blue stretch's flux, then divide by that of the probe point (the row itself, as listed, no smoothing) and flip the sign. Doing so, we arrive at -0.98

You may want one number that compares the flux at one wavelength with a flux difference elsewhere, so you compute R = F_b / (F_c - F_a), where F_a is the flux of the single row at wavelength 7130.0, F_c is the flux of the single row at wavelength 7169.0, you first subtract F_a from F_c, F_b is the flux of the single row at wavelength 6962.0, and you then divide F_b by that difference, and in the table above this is -88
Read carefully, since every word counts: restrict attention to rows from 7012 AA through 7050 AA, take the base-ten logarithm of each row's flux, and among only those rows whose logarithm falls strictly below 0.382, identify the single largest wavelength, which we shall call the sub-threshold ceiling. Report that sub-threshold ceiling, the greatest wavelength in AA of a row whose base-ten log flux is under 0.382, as 7019.0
